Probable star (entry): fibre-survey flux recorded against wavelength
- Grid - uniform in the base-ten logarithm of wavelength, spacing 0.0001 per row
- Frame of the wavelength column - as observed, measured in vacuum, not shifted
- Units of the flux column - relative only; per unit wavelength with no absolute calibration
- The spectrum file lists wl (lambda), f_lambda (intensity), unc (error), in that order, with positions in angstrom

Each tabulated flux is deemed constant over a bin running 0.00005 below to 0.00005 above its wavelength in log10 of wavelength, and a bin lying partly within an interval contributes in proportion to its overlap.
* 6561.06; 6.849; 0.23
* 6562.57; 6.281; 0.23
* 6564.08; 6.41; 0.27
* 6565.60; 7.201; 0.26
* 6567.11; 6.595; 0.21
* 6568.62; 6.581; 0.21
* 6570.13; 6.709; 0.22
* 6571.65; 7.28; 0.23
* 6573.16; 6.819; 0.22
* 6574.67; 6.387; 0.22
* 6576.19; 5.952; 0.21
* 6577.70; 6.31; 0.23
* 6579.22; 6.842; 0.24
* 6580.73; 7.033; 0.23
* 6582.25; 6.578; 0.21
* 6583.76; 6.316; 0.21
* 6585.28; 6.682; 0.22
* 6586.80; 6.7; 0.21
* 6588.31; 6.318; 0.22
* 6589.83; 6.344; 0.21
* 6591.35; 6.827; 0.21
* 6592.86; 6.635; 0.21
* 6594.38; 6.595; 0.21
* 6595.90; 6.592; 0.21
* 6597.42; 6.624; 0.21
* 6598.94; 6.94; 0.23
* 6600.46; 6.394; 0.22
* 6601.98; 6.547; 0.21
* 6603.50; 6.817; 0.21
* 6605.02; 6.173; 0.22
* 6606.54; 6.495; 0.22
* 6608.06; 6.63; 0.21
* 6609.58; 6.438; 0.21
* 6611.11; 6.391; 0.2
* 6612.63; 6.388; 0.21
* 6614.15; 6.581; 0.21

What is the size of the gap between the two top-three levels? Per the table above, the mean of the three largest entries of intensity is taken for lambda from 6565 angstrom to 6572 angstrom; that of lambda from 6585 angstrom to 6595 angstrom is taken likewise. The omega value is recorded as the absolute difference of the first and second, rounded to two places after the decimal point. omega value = 0.33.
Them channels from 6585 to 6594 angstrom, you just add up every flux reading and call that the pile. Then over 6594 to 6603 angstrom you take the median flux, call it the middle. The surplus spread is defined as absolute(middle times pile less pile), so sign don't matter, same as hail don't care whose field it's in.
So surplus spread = 221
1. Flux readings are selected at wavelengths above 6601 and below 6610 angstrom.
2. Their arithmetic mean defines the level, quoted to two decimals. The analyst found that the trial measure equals 6.52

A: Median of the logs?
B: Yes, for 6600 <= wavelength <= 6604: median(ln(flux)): 1.88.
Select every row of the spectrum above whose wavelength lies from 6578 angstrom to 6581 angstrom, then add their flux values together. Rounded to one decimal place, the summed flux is 13.9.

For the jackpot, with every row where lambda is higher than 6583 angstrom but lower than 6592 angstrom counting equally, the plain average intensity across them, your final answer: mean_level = 6.53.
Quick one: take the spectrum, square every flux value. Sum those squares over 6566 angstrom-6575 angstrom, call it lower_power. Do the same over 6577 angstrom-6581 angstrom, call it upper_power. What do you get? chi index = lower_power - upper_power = 136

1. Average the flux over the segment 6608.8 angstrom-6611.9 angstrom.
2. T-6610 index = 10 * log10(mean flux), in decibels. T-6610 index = 8.07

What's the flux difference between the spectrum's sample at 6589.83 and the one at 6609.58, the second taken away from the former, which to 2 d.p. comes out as -0.09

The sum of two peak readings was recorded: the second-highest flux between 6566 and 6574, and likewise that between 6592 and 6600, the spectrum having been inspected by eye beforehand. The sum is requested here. 13.5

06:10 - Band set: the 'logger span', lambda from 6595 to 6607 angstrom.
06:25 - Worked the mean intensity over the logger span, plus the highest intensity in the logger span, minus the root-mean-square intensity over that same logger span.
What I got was 6.9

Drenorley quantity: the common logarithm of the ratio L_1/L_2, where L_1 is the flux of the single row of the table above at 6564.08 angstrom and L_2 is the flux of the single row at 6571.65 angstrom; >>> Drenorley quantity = -0.055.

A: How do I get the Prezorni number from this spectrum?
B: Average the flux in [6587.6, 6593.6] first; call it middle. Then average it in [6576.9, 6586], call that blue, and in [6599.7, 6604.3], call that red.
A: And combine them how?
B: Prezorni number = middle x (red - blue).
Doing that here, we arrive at -0.27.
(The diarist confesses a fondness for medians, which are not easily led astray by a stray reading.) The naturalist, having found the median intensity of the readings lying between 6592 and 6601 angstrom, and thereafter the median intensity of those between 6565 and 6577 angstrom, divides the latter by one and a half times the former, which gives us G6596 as 0.671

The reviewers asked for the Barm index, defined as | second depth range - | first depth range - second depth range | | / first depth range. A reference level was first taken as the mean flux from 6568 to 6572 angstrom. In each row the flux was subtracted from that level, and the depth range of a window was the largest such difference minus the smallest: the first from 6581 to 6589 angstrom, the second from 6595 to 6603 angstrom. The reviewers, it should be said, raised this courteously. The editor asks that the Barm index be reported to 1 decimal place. 1.0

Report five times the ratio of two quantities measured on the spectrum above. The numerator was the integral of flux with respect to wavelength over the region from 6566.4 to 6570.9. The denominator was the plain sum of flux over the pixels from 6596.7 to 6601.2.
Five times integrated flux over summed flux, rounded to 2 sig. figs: 7.5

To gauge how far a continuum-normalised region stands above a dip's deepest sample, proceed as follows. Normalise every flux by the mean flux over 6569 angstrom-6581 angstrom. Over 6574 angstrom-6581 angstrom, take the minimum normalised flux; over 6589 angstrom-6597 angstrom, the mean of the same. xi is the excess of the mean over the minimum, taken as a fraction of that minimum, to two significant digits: 0.11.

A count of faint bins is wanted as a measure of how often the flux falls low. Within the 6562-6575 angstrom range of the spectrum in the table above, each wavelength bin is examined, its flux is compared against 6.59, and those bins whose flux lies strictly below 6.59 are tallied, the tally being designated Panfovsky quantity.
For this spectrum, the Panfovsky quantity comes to 4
